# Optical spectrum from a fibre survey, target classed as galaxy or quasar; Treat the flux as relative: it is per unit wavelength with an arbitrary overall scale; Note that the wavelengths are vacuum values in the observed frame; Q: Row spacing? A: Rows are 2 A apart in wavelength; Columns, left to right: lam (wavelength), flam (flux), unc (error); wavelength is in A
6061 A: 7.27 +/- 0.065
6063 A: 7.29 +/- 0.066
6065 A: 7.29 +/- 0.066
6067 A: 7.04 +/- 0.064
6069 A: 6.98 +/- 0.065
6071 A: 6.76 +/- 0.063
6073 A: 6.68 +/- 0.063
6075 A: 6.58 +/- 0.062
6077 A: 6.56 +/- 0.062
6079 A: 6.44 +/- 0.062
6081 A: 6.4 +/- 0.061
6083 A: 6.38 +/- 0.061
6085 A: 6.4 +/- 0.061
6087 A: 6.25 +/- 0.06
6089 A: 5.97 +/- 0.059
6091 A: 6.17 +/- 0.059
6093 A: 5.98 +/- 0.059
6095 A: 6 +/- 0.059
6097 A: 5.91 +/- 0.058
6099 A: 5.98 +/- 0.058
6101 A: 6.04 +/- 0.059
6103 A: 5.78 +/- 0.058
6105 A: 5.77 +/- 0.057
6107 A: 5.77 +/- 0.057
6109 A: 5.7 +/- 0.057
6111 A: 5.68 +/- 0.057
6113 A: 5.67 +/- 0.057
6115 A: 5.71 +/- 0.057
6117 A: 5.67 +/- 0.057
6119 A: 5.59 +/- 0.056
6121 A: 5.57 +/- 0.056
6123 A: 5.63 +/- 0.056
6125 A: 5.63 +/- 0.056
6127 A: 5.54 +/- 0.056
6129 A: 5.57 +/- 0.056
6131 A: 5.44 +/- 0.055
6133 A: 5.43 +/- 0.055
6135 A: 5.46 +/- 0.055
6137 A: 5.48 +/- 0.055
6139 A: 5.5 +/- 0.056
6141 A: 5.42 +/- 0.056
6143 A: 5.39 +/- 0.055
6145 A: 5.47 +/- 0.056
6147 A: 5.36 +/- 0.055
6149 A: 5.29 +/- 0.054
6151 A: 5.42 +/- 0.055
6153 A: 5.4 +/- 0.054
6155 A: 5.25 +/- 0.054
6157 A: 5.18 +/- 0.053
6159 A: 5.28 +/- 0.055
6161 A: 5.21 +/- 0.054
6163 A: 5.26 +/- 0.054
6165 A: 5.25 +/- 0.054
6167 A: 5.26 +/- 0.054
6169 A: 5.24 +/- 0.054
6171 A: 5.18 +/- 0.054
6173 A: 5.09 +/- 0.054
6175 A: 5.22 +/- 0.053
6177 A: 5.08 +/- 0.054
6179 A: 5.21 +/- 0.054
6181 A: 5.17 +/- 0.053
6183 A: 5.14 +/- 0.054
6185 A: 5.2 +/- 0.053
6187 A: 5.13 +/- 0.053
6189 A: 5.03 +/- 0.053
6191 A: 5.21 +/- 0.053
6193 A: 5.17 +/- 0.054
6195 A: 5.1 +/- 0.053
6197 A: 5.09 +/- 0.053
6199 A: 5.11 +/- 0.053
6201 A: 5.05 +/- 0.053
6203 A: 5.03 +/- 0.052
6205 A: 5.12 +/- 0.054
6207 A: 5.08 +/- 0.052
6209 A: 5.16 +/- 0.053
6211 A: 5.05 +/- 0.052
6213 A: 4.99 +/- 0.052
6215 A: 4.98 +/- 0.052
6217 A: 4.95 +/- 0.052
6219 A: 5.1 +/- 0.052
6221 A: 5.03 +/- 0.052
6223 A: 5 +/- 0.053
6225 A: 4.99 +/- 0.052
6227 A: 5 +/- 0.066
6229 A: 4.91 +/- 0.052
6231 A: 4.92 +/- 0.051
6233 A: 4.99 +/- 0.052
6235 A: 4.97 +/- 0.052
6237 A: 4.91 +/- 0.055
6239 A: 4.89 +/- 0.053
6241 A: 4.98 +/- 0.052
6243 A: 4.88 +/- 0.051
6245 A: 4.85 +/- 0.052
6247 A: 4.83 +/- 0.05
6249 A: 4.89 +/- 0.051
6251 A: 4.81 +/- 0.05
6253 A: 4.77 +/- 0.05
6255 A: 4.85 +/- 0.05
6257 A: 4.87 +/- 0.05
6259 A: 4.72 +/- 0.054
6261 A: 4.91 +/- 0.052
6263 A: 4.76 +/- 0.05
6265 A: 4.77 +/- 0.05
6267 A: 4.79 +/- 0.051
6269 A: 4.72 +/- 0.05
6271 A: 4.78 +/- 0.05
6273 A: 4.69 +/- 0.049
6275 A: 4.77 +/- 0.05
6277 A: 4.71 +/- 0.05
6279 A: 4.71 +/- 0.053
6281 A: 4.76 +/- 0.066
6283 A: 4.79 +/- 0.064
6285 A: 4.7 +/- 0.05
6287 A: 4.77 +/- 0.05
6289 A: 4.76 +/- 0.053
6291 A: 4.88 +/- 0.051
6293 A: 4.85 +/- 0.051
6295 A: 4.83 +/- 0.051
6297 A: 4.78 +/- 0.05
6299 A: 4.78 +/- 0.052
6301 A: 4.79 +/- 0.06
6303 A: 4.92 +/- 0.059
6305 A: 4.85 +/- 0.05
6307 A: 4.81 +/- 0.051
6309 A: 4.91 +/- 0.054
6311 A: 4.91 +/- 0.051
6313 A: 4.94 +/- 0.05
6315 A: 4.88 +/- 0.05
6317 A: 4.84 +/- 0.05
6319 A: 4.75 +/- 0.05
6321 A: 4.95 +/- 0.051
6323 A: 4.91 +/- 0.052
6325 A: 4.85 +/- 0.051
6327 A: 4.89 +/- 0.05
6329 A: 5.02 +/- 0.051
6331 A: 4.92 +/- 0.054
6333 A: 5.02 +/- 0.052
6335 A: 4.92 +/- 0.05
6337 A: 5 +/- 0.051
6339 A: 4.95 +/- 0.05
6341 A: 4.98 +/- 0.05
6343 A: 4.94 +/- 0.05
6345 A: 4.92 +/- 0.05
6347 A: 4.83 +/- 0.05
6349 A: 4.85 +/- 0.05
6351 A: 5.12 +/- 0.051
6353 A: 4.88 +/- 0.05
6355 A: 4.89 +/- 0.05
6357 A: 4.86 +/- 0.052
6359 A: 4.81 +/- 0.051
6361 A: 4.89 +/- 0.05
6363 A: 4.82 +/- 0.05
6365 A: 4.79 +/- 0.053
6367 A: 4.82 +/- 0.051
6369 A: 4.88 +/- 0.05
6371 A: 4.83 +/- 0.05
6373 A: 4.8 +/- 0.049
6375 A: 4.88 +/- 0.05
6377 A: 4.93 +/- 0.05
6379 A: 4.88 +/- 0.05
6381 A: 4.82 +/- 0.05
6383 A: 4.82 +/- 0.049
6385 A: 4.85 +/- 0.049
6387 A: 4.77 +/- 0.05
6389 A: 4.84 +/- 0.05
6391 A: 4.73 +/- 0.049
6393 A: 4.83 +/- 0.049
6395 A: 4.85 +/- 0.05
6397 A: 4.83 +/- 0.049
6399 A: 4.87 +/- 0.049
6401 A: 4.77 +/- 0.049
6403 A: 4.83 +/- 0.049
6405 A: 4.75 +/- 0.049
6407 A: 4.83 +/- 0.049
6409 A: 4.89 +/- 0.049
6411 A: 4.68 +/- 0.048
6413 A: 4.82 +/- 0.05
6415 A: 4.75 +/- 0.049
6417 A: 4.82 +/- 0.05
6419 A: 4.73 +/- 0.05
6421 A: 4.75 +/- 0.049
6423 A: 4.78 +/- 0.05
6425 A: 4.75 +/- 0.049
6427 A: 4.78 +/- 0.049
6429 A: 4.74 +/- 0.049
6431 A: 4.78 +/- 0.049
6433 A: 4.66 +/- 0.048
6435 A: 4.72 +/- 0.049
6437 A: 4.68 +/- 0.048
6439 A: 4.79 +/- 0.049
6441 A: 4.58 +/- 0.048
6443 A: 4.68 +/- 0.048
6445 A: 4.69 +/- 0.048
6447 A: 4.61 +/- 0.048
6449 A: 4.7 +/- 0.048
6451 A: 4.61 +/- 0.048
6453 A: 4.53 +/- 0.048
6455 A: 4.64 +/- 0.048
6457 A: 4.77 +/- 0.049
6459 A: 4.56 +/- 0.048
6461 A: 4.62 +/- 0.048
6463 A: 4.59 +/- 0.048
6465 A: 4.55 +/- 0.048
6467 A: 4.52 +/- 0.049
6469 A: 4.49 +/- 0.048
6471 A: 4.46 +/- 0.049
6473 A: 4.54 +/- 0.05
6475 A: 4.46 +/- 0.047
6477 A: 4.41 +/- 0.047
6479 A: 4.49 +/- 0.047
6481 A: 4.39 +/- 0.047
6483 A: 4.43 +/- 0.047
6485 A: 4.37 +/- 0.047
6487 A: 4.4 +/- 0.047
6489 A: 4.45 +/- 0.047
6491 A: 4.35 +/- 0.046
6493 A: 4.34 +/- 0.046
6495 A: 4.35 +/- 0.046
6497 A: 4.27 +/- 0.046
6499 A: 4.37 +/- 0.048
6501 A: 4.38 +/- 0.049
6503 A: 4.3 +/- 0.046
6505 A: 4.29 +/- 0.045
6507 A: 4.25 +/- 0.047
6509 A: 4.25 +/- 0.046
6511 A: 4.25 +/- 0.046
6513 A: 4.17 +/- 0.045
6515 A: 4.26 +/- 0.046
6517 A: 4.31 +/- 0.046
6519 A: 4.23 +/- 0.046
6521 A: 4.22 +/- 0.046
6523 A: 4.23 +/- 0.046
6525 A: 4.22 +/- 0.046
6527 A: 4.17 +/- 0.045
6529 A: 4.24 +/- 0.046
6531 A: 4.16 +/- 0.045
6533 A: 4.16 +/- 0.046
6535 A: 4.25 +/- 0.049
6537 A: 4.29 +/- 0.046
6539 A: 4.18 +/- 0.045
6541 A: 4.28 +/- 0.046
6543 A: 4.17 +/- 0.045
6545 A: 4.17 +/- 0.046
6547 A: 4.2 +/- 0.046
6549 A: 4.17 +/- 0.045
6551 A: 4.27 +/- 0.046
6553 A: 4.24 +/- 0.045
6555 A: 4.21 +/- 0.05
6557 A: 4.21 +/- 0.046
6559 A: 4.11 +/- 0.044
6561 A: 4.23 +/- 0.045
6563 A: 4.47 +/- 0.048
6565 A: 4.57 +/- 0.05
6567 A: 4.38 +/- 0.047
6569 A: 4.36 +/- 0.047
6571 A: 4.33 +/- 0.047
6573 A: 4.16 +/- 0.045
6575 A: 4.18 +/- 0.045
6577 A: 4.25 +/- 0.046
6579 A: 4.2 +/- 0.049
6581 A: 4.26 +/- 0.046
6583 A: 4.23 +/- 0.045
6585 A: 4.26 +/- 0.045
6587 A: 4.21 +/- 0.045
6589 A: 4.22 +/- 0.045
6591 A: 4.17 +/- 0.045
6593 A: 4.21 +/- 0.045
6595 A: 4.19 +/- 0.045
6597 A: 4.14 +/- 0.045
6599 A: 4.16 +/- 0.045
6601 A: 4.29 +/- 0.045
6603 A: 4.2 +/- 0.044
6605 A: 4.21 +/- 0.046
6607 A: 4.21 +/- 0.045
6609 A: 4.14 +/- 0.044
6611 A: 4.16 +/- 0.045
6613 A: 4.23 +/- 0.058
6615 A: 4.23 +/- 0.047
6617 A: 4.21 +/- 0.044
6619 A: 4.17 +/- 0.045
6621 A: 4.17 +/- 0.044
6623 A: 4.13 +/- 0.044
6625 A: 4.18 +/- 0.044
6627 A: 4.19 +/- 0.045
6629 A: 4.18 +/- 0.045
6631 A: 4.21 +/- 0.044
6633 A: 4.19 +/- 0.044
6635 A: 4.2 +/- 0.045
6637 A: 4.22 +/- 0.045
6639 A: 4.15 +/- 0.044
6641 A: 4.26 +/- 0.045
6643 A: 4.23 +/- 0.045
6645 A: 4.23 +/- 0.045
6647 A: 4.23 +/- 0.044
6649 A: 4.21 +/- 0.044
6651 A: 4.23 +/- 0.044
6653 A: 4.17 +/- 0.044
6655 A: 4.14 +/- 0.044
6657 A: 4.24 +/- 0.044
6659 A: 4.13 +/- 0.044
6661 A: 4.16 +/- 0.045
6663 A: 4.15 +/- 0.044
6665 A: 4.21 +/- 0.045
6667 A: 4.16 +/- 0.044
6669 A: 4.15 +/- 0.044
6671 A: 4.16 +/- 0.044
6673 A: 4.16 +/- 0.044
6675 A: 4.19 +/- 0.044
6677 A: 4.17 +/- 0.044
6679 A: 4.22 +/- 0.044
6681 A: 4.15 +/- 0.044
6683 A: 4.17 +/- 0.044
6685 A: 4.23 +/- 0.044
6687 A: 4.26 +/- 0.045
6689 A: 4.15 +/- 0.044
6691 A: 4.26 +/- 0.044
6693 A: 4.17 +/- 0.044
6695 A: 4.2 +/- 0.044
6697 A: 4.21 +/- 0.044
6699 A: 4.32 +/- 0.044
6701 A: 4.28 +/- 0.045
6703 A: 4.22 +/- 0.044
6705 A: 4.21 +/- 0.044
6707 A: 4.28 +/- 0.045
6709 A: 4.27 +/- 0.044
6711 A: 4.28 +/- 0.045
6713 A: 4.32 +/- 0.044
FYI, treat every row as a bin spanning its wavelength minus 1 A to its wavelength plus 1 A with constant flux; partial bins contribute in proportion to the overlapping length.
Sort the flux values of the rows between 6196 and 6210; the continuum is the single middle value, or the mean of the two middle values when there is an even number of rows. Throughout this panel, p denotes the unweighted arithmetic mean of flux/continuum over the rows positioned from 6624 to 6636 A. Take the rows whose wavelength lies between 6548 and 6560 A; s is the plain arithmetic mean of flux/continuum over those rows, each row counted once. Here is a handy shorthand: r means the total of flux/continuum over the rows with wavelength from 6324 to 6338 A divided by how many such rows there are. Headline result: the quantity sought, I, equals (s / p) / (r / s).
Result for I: 0.85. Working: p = 0.82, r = 0.97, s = 0.83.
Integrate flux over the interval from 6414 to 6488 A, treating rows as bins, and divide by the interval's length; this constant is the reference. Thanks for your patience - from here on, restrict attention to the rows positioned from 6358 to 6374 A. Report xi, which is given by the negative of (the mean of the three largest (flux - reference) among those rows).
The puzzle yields -0.2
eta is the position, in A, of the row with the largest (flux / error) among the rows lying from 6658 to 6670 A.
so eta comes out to 6667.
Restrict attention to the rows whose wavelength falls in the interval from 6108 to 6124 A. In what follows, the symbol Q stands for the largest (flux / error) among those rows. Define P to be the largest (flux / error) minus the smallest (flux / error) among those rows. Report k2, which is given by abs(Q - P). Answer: 99.5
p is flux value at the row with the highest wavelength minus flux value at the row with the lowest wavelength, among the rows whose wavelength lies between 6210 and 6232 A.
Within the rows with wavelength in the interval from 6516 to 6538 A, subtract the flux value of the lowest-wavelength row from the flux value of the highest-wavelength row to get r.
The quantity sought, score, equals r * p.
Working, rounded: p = -0.13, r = -0.02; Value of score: 0.003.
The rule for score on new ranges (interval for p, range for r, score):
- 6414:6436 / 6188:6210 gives -0.004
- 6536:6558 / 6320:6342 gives -0.002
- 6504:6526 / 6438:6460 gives 0.016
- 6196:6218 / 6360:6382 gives 0.010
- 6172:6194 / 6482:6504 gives -0.010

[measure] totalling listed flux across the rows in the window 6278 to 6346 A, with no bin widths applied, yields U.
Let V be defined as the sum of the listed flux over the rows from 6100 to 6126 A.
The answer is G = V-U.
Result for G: -91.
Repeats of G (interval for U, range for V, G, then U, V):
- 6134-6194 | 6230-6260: -85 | 158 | 73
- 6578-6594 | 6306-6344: 60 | 34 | 93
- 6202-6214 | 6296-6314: 13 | 30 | 44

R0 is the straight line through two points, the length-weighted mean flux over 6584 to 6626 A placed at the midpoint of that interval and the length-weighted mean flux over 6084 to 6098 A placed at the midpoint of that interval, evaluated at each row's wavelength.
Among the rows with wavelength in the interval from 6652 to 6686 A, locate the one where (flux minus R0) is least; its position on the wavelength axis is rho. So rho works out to 6655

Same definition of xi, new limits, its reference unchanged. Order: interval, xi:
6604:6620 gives 0.4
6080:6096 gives -1.8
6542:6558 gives 0.4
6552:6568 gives 0.1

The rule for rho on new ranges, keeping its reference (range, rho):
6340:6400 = 6347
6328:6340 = 6331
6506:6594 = 6513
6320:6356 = 6325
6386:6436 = 6391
